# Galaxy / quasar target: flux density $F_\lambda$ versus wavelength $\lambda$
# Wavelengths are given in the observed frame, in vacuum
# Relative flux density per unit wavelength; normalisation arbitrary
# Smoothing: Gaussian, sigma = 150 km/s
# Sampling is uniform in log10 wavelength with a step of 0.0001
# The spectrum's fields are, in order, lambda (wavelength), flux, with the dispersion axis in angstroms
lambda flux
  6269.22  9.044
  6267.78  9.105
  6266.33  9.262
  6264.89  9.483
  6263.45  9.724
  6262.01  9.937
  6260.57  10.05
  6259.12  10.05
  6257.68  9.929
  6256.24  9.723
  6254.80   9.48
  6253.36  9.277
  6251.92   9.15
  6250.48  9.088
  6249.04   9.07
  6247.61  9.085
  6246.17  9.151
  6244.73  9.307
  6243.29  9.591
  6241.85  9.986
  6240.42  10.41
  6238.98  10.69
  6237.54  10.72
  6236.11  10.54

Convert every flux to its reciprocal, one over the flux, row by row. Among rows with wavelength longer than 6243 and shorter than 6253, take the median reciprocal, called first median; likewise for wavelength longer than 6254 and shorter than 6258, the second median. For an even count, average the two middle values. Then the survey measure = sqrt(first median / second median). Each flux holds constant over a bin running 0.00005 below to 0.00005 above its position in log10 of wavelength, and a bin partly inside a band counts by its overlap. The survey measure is 1.03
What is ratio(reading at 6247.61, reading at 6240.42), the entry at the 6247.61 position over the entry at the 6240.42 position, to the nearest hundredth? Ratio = 0.87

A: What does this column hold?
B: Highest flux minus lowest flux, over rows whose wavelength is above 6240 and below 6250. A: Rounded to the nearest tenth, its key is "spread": 1.3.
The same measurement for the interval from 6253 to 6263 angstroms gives 0.8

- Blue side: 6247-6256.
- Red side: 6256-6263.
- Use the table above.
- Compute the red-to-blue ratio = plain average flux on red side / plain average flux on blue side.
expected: 1.08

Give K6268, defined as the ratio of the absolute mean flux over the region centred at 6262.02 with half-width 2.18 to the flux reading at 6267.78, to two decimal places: 1.09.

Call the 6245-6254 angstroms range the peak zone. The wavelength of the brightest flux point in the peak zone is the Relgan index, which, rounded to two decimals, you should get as 6253.36 angstroms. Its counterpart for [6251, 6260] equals 6259.12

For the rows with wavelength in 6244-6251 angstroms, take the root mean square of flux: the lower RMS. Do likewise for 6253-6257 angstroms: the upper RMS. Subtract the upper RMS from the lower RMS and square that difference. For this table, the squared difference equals 0.1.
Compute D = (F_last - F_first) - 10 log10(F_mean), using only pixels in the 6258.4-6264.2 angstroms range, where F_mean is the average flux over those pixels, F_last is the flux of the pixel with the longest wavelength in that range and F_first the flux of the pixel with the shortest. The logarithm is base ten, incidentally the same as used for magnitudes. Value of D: -10.30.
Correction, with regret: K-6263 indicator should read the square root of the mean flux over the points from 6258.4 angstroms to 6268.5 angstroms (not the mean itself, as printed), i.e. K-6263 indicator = 3.11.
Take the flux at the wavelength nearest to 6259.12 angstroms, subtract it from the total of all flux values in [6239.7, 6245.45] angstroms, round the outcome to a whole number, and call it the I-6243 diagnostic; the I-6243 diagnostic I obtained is 29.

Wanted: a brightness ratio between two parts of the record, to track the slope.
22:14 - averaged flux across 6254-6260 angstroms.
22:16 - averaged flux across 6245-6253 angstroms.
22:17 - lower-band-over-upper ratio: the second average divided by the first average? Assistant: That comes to 0.93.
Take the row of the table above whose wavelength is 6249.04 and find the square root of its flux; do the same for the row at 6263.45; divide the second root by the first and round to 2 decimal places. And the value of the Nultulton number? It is 1.04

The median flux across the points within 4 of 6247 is 9.1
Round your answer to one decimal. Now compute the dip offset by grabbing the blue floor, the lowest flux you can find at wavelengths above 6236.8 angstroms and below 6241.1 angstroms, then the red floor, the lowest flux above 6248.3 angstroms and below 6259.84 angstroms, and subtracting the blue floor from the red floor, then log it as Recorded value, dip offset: -1.3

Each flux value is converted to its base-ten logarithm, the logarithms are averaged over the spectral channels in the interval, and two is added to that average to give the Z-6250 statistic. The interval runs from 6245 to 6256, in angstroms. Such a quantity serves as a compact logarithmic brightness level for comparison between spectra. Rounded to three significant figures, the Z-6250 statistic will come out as 2.96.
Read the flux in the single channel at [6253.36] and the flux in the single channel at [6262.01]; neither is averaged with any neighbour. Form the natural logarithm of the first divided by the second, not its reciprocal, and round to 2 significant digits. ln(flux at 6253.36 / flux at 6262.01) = -0.069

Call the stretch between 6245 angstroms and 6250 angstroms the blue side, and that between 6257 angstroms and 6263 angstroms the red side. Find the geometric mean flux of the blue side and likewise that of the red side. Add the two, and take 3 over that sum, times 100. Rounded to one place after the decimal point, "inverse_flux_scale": 15.7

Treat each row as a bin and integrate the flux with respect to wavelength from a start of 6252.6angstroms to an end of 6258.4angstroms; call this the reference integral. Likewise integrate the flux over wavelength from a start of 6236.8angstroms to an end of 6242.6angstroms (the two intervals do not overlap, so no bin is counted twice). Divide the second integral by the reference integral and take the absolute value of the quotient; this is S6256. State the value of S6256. 1.09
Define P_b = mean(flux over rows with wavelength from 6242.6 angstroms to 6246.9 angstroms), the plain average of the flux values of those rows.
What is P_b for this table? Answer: 9.3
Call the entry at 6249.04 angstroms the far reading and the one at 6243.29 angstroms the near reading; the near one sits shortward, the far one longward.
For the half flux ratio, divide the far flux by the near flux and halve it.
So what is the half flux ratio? 0.473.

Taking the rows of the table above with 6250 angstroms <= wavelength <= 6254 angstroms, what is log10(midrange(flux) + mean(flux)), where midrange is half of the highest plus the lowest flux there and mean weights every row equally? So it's 1.26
